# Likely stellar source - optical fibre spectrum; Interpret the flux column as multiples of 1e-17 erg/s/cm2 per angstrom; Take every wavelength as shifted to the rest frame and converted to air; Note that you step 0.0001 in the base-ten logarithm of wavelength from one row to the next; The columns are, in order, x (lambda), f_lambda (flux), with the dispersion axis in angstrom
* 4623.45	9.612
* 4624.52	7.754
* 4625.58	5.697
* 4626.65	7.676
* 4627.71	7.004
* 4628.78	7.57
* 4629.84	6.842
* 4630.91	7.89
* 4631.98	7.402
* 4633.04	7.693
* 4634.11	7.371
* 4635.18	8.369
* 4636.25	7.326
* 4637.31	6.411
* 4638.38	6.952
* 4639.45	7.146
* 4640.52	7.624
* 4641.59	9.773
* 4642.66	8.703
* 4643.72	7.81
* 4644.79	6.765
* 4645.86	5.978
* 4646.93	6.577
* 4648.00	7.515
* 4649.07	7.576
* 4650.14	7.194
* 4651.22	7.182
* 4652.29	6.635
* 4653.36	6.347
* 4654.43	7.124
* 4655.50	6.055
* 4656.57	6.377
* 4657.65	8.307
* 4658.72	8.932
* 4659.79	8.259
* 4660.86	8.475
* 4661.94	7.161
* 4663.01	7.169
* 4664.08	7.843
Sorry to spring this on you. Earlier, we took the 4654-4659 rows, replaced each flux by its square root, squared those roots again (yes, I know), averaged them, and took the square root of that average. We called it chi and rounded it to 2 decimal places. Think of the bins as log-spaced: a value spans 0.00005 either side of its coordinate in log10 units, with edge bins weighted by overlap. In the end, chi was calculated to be 2.71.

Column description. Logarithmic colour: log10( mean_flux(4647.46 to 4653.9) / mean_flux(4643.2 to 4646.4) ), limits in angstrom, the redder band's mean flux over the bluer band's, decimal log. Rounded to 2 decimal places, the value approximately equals 0.01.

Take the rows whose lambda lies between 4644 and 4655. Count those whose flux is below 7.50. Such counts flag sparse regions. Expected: 8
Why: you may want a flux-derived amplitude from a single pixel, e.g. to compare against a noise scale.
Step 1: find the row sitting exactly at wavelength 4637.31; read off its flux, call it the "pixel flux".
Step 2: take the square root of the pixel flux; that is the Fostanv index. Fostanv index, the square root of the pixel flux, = 2.53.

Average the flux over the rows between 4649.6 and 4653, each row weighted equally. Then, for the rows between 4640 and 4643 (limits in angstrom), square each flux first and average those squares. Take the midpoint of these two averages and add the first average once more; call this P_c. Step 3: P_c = 49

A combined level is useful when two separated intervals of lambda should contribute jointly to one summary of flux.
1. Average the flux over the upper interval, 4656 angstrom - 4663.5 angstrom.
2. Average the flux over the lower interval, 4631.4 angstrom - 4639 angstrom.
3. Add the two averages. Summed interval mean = 15.2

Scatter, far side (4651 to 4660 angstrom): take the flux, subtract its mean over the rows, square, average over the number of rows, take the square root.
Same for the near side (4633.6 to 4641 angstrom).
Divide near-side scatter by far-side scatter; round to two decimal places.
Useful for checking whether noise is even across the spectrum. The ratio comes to 0.58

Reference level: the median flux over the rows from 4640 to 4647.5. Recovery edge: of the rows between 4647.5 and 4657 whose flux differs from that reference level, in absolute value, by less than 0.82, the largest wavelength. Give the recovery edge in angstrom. 4654.43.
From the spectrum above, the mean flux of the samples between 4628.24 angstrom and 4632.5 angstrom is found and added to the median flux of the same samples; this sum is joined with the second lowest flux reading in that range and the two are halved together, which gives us 11.2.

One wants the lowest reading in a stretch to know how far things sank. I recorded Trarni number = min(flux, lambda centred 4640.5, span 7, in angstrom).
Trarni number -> 6.411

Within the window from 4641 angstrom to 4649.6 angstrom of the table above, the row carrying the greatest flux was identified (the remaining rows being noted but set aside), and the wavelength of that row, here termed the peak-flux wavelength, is 4641.59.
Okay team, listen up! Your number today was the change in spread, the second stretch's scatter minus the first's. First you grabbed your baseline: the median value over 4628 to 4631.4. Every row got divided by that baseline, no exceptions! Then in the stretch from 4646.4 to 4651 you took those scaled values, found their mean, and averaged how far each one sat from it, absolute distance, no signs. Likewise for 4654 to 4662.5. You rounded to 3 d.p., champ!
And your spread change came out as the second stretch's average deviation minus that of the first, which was 0.076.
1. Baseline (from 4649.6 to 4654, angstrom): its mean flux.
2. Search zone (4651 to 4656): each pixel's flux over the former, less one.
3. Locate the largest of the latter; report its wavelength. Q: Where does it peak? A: 4651.22 angstrom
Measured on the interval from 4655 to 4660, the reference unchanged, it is 4658.72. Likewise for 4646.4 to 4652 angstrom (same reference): 4649.07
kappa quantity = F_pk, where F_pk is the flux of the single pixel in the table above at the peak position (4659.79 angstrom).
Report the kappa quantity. 8.259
